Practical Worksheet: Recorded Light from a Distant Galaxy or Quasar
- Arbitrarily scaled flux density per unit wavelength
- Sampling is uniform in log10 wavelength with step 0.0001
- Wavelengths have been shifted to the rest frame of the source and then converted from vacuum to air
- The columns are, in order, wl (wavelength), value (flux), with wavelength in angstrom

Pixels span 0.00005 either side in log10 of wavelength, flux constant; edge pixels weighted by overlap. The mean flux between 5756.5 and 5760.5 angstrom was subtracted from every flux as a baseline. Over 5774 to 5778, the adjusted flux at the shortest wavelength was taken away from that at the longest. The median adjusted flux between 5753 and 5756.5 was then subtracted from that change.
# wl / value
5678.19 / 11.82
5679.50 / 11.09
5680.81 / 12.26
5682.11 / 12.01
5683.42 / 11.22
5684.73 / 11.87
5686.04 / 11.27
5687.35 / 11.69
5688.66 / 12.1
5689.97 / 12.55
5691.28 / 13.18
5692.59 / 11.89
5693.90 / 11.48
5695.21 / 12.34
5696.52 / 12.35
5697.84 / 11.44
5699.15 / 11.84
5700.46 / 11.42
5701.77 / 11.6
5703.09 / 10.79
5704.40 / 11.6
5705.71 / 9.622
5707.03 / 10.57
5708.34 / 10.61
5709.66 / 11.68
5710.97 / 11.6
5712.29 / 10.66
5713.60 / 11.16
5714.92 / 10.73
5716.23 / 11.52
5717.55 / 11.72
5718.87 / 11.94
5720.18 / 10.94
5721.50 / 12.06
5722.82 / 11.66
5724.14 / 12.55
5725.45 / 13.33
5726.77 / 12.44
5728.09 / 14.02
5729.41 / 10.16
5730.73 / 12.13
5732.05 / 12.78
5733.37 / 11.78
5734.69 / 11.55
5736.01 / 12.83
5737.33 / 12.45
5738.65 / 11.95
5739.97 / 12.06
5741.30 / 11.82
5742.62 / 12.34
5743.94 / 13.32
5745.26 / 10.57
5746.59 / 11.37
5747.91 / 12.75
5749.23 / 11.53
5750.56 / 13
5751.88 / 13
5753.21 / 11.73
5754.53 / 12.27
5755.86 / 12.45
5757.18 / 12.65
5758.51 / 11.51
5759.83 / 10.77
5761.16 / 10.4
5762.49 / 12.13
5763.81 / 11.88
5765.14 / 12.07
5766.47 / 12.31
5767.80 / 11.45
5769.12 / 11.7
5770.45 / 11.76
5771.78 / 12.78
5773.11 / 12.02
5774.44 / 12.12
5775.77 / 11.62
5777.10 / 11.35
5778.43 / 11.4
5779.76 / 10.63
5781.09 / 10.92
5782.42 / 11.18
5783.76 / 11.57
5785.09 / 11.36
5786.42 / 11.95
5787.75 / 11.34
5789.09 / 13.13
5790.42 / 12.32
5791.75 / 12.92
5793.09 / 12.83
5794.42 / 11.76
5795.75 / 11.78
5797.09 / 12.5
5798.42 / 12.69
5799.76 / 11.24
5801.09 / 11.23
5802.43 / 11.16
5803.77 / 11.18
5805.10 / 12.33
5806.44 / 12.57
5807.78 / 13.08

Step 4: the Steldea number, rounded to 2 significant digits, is -1.4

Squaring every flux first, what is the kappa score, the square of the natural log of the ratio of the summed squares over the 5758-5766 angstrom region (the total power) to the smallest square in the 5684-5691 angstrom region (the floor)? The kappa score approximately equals 3.3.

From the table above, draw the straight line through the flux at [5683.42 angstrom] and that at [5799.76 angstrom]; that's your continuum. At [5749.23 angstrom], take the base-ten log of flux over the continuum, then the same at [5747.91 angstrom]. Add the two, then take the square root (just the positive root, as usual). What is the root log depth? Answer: 0.26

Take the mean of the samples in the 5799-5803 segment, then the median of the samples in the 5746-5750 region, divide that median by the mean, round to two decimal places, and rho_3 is 1.03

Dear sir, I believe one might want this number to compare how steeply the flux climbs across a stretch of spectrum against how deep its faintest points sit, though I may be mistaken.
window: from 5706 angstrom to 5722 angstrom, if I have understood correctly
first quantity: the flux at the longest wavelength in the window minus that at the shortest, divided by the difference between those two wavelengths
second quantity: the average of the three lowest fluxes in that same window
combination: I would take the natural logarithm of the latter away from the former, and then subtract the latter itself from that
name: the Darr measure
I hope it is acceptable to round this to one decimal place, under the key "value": -12.9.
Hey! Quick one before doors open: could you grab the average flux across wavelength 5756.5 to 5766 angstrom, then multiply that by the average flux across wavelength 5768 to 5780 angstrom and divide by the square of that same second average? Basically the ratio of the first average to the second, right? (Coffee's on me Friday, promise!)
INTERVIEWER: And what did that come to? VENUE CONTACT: 0.99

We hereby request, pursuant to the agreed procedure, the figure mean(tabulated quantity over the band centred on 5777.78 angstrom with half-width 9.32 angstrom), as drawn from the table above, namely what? 11.6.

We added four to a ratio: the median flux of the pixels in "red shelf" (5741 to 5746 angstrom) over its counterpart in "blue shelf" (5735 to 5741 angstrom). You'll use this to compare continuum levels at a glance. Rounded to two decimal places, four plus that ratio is 4.99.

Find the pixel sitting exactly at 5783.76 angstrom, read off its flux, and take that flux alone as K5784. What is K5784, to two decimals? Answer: 11.57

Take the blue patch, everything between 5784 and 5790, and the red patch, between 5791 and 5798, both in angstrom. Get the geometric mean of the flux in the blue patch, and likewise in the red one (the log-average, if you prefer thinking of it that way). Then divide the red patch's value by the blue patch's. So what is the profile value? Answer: 1.04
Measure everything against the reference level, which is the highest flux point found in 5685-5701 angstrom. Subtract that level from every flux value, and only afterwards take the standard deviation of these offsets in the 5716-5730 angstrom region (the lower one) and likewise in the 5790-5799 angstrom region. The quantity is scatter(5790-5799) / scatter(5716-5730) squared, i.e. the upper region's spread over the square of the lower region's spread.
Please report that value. 0.4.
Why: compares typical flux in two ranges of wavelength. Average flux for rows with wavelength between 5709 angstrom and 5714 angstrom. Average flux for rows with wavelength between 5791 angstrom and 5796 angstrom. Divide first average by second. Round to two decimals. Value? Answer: 0.91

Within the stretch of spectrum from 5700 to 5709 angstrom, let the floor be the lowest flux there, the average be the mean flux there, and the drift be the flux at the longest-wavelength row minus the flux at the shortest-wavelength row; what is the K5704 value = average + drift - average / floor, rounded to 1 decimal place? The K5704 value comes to 8.9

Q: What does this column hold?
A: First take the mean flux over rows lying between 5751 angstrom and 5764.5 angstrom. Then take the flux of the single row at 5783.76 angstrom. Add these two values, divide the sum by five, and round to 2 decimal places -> 4.69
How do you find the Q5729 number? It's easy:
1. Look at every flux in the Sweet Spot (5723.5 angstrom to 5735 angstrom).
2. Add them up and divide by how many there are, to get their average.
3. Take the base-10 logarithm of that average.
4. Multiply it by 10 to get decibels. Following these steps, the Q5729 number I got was 10.9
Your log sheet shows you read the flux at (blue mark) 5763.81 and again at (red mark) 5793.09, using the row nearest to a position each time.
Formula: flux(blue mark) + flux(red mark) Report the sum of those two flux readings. 24.7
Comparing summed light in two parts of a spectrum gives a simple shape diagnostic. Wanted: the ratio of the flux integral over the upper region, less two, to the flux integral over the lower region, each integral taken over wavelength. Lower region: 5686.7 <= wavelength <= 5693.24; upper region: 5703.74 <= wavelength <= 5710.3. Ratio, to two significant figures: 0.86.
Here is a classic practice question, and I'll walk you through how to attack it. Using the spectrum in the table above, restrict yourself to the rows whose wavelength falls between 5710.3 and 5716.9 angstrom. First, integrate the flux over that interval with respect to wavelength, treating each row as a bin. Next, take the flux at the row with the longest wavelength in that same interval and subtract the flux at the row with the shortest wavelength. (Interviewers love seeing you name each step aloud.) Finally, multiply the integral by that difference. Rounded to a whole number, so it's -6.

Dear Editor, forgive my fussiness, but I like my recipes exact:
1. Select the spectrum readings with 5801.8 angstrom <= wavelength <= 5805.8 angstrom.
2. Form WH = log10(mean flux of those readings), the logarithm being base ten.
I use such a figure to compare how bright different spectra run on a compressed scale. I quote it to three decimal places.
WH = 1.063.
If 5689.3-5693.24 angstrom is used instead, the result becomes 1.098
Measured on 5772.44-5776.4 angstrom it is 1.076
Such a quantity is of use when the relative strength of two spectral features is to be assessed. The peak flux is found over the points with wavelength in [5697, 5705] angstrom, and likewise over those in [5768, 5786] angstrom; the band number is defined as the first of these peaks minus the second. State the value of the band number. -0.9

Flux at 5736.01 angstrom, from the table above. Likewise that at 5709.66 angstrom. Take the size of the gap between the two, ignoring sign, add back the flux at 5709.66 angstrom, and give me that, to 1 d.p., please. 12.8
